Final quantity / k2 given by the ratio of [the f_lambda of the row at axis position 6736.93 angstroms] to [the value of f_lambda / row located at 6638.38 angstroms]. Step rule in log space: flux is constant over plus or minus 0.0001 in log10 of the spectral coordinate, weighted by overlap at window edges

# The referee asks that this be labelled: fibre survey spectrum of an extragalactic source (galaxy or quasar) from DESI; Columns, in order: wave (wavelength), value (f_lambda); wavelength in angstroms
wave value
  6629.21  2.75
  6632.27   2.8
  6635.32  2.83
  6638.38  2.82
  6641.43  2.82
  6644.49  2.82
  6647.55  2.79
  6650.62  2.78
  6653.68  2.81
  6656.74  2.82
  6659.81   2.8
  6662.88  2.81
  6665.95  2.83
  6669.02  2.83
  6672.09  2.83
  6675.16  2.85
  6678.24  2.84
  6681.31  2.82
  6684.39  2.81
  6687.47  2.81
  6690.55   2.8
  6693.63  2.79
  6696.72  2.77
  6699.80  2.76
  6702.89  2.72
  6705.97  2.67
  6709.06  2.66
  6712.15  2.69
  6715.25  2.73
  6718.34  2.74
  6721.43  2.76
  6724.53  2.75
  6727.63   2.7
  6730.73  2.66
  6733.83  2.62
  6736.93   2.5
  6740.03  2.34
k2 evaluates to 0.89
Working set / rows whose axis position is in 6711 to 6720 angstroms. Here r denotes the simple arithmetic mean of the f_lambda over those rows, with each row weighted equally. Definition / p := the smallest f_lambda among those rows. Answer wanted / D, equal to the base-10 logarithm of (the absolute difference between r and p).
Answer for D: -1.5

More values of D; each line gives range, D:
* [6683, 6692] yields -2.2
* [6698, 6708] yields -1.3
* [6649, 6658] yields -1.6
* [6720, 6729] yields -1.4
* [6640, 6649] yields -1.7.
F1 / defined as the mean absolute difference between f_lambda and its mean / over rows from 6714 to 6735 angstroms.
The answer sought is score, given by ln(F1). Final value -3.18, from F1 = 0.0416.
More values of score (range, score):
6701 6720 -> -3.56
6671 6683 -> -4.61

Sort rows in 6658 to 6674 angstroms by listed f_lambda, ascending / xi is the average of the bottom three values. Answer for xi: 2.81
